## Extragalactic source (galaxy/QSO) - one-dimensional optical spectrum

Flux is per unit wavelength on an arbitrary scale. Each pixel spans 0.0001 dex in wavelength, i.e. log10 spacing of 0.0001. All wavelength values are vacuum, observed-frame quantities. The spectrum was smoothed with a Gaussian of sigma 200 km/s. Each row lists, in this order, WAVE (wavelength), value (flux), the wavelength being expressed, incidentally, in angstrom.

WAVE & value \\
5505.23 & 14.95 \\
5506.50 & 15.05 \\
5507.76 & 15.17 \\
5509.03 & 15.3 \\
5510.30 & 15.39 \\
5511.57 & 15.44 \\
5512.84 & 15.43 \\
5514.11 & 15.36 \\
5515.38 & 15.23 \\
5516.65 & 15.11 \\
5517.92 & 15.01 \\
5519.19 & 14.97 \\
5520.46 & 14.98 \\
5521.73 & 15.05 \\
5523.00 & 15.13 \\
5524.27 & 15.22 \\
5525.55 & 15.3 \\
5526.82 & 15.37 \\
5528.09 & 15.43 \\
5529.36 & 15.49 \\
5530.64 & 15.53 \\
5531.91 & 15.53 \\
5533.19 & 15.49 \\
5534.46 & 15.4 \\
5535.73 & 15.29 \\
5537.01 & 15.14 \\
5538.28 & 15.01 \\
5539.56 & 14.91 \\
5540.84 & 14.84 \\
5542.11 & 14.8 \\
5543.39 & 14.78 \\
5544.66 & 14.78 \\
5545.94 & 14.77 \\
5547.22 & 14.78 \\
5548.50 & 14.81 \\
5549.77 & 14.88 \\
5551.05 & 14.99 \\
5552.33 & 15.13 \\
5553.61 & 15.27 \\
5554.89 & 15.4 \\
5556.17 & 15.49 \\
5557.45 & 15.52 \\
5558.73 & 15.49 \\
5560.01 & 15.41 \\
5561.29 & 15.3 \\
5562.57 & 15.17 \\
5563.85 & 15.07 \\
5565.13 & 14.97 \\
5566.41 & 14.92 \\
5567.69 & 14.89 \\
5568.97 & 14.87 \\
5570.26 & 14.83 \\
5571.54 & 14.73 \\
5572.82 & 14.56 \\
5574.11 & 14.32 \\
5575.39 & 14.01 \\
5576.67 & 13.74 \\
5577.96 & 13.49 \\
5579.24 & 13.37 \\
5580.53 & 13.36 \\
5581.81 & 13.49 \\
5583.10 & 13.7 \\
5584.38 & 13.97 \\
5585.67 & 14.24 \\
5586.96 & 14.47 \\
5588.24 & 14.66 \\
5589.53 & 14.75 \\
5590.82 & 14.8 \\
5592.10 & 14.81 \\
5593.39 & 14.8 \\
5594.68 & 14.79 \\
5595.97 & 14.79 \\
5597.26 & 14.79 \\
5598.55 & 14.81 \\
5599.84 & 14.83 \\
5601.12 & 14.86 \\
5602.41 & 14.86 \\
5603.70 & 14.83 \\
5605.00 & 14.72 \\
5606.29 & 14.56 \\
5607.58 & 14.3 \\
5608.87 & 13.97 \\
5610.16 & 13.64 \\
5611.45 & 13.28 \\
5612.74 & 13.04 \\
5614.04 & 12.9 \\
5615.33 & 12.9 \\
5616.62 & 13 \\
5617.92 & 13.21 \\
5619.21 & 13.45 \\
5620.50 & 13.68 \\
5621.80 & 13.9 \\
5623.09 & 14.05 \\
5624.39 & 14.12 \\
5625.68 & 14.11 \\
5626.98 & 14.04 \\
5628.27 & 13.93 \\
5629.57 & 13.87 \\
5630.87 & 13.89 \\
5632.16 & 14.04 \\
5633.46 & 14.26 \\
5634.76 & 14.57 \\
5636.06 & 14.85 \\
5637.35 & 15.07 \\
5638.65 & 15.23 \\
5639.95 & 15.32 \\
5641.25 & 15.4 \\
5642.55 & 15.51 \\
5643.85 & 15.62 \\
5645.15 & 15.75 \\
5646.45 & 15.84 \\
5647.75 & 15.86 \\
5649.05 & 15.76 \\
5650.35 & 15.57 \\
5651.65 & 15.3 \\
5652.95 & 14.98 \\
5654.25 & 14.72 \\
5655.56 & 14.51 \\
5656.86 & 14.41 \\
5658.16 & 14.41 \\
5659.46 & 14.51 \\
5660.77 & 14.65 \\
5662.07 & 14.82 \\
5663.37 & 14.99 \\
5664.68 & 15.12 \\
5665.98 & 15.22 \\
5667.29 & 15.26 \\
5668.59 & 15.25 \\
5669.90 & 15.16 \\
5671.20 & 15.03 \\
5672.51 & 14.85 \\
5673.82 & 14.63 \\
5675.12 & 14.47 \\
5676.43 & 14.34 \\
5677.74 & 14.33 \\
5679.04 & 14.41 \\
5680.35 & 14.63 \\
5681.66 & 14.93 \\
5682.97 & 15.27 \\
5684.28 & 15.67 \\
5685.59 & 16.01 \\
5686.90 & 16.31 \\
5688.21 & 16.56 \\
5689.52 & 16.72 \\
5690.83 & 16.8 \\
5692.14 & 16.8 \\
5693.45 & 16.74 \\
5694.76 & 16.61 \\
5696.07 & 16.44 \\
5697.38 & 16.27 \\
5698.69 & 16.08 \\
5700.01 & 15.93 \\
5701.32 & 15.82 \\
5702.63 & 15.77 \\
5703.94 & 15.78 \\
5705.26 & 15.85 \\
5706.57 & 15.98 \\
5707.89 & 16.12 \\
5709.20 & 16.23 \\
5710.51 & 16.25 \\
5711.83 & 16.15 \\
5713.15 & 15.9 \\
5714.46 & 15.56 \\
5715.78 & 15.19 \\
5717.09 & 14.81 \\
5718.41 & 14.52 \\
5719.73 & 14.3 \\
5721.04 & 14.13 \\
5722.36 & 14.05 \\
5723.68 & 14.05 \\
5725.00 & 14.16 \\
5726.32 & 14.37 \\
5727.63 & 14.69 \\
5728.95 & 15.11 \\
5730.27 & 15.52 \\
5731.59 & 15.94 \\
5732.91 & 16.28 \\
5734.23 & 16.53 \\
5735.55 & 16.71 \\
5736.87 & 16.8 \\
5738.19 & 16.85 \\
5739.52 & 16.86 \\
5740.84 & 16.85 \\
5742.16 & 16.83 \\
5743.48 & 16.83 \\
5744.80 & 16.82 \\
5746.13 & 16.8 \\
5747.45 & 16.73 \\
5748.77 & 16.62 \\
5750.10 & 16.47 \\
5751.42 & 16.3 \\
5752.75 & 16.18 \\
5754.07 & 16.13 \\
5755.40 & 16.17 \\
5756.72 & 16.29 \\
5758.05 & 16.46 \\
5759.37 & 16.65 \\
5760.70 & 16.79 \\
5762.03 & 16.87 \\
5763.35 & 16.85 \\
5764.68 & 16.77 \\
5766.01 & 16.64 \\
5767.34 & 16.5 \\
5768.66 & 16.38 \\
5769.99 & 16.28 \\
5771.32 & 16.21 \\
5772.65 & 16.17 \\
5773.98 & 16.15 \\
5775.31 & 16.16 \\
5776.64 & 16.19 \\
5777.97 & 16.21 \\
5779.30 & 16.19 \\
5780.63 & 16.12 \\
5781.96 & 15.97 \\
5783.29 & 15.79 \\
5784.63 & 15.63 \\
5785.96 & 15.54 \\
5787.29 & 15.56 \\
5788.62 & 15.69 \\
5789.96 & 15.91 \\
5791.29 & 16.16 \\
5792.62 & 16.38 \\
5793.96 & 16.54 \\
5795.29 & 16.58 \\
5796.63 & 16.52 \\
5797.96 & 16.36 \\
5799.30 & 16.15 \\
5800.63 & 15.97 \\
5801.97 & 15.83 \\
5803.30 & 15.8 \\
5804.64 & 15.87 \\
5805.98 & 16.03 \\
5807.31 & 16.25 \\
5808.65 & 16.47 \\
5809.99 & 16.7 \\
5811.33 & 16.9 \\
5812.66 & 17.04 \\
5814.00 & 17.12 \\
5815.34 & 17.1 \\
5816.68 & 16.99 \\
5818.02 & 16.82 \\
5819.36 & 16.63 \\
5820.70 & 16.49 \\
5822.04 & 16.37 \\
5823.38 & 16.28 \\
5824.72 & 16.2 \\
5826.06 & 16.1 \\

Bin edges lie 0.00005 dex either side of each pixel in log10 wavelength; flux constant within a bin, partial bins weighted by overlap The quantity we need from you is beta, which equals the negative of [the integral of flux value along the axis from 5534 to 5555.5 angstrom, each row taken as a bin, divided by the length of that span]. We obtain -15.0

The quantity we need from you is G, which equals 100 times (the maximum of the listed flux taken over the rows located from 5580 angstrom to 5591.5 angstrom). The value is 1480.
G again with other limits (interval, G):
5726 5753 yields 1686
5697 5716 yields 1627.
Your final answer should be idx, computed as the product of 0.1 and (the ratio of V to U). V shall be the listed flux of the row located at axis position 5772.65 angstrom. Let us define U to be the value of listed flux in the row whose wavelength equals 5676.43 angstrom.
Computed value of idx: 0.113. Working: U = 14.34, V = 16.17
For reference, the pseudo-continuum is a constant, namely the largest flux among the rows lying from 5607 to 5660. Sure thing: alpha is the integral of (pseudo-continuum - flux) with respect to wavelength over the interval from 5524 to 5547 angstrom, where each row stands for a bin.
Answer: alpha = 16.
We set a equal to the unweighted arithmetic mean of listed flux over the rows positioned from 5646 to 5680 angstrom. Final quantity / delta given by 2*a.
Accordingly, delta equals 29.9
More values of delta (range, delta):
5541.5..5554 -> 29.8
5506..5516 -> 30.6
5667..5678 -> 29.6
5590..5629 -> 28.3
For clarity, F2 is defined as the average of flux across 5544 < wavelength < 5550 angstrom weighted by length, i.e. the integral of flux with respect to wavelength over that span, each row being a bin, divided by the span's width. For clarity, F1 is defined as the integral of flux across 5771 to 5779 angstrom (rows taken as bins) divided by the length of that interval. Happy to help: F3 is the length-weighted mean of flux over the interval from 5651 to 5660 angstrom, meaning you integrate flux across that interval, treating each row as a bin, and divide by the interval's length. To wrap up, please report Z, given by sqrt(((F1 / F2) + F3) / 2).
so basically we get 2.81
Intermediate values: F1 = 16.2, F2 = 14.8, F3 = 14.7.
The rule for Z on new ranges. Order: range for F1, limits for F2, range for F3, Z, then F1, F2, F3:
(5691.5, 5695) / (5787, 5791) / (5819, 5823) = 2.96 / 16.7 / 15.8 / 16.5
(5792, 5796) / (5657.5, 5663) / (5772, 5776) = 2.94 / 16.5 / 14.6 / 16.2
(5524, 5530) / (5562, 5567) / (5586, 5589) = 2.79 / 15.4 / 15.0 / 14.5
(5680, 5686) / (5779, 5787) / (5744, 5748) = 2.98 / 15.3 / 15.8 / 16.8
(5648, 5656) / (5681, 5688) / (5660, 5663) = 2.80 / 15.2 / 15.7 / 14.8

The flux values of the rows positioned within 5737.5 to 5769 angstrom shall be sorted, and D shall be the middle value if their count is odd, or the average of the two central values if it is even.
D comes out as 16.7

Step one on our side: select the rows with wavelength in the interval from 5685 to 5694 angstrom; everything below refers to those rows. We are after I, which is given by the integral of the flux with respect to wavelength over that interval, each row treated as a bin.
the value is 149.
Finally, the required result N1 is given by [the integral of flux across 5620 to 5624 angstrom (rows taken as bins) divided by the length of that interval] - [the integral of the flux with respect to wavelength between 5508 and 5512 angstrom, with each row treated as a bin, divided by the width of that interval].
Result -1.5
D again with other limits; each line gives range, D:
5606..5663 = 14.4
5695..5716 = 16.0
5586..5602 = 14.8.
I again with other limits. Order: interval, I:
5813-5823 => 168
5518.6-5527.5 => 135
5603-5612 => 128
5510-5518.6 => 131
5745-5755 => 165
